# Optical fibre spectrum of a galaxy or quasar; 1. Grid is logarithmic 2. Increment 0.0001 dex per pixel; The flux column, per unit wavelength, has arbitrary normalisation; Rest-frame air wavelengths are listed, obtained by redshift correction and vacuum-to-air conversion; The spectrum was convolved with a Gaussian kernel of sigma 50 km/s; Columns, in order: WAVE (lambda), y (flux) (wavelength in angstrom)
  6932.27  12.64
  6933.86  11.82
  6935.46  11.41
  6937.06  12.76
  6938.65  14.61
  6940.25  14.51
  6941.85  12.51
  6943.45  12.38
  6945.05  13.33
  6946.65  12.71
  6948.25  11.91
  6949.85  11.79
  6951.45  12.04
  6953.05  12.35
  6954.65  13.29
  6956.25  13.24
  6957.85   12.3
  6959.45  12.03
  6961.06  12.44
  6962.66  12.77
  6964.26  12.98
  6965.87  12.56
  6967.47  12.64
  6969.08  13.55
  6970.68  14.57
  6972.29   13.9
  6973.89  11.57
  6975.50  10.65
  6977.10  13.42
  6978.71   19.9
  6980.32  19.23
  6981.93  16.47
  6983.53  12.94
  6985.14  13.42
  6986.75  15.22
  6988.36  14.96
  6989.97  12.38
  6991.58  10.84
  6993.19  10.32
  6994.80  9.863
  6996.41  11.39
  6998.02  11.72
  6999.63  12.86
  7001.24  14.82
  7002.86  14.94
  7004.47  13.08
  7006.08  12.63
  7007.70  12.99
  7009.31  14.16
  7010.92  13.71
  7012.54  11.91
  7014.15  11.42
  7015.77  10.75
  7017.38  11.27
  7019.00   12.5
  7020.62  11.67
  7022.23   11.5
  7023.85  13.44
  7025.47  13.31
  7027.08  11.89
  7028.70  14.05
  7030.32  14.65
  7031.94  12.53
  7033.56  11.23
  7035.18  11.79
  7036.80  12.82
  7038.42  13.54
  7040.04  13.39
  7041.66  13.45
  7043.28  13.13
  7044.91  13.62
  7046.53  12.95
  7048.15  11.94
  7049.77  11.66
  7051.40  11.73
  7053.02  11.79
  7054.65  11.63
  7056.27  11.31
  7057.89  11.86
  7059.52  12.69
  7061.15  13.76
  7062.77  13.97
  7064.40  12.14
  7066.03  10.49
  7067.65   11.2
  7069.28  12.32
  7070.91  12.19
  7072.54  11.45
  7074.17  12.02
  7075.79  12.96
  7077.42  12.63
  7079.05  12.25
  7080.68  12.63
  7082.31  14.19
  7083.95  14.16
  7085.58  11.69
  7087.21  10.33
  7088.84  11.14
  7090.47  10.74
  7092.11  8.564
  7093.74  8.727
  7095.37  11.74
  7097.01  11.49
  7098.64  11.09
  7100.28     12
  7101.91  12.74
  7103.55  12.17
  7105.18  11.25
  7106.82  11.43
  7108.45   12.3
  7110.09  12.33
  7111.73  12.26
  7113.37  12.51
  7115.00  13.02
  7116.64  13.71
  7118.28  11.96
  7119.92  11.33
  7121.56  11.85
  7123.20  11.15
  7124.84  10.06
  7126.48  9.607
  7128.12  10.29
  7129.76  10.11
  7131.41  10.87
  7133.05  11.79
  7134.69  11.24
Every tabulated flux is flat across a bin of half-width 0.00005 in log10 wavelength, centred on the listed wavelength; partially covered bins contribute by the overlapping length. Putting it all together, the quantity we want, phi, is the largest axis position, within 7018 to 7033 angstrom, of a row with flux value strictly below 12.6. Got 7031.94 angstrom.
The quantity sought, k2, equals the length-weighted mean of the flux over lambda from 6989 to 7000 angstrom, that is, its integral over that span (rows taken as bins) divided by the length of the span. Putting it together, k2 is 11.3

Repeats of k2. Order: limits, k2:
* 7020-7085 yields 12.5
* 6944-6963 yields 12.5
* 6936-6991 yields 13.4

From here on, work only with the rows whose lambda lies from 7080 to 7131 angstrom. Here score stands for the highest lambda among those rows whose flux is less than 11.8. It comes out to 7129.76 angstrom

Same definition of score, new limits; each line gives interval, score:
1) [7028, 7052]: 7051.40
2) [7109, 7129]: 7128.12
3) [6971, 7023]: 7022.23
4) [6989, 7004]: 6998.02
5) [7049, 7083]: 7072.54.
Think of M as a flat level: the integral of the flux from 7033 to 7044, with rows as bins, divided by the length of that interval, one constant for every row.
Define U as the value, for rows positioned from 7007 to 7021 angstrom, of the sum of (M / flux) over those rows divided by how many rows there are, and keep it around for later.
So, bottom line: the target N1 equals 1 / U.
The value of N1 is 0.95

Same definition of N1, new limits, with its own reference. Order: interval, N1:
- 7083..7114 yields 0.89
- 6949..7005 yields 1.01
